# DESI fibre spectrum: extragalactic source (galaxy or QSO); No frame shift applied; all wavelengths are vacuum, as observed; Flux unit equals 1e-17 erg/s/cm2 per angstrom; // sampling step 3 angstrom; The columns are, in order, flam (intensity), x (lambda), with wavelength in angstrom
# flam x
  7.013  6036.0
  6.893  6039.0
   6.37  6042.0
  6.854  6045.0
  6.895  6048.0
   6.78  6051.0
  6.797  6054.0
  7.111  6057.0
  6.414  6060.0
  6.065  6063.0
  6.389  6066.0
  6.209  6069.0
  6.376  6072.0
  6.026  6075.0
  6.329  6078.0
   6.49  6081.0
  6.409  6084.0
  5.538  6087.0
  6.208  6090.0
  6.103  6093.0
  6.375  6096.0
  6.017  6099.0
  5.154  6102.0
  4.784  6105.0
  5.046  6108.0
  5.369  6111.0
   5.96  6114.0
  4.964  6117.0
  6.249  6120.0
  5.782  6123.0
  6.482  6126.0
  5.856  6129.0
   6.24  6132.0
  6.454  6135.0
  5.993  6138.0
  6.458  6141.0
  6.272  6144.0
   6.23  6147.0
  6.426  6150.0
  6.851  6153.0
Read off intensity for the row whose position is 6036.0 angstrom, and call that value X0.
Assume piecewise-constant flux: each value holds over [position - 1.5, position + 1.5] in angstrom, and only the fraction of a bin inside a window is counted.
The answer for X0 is 7.013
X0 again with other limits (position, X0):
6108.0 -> 5.046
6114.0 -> 5.96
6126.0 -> 6.482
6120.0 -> 6.249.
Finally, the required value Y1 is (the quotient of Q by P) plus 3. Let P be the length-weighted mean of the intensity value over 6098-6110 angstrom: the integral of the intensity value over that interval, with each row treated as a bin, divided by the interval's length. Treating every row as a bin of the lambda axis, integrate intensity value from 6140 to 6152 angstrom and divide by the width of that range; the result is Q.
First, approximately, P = 5.22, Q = 6.36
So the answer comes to 4.22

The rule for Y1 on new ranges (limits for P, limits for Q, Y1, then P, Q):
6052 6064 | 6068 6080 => 3.94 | 6.63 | 6.25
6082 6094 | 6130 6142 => 4.03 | 6.08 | 6.26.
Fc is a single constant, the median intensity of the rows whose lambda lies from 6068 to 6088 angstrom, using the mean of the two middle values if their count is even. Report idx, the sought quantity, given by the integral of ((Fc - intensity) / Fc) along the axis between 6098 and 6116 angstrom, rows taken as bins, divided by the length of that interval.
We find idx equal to 0.15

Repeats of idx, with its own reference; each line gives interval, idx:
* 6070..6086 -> 0.00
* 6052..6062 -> -0.06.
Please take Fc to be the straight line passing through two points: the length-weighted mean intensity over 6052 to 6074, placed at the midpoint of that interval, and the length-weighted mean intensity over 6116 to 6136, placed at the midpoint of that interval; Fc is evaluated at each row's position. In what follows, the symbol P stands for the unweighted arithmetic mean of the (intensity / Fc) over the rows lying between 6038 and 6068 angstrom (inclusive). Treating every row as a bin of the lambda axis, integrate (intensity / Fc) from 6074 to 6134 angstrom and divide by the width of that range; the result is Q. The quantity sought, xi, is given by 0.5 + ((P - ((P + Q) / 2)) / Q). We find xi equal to 0.53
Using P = 1.02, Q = 0.95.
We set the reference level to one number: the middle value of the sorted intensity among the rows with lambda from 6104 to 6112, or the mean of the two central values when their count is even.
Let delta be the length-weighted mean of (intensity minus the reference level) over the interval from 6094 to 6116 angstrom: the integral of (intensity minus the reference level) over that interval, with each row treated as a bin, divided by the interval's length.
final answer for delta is 0.5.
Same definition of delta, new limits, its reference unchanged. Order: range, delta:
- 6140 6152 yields 1.3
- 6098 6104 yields 0.4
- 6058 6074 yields 1.3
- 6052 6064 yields 1.6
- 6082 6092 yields 1.0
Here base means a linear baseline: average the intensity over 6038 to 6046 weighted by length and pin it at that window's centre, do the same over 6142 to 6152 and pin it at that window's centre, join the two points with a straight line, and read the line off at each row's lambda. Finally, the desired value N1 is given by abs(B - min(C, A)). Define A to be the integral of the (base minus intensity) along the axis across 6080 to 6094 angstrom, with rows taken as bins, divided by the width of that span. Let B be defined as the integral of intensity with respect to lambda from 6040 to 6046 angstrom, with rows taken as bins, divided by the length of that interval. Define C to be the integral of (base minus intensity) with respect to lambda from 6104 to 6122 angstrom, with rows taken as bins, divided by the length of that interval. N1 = 6.2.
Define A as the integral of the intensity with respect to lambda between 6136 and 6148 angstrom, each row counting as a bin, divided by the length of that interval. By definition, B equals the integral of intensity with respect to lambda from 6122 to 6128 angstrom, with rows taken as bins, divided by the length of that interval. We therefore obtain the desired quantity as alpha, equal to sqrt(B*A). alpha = 6.2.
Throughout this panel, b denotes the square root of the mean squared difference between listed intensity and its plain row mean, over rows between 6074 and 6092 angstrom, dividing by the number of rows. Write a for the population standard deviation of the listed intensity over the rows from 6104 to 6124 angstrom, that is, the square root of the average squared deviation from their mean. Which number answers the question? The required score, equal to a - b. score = 0.20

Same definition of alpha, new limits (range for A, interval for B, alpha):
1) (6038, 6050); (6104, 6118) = 6.0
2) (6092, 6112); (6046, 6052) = 6.2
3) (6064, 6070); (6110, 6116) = 5.9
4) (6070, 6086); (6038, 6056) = 6.5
